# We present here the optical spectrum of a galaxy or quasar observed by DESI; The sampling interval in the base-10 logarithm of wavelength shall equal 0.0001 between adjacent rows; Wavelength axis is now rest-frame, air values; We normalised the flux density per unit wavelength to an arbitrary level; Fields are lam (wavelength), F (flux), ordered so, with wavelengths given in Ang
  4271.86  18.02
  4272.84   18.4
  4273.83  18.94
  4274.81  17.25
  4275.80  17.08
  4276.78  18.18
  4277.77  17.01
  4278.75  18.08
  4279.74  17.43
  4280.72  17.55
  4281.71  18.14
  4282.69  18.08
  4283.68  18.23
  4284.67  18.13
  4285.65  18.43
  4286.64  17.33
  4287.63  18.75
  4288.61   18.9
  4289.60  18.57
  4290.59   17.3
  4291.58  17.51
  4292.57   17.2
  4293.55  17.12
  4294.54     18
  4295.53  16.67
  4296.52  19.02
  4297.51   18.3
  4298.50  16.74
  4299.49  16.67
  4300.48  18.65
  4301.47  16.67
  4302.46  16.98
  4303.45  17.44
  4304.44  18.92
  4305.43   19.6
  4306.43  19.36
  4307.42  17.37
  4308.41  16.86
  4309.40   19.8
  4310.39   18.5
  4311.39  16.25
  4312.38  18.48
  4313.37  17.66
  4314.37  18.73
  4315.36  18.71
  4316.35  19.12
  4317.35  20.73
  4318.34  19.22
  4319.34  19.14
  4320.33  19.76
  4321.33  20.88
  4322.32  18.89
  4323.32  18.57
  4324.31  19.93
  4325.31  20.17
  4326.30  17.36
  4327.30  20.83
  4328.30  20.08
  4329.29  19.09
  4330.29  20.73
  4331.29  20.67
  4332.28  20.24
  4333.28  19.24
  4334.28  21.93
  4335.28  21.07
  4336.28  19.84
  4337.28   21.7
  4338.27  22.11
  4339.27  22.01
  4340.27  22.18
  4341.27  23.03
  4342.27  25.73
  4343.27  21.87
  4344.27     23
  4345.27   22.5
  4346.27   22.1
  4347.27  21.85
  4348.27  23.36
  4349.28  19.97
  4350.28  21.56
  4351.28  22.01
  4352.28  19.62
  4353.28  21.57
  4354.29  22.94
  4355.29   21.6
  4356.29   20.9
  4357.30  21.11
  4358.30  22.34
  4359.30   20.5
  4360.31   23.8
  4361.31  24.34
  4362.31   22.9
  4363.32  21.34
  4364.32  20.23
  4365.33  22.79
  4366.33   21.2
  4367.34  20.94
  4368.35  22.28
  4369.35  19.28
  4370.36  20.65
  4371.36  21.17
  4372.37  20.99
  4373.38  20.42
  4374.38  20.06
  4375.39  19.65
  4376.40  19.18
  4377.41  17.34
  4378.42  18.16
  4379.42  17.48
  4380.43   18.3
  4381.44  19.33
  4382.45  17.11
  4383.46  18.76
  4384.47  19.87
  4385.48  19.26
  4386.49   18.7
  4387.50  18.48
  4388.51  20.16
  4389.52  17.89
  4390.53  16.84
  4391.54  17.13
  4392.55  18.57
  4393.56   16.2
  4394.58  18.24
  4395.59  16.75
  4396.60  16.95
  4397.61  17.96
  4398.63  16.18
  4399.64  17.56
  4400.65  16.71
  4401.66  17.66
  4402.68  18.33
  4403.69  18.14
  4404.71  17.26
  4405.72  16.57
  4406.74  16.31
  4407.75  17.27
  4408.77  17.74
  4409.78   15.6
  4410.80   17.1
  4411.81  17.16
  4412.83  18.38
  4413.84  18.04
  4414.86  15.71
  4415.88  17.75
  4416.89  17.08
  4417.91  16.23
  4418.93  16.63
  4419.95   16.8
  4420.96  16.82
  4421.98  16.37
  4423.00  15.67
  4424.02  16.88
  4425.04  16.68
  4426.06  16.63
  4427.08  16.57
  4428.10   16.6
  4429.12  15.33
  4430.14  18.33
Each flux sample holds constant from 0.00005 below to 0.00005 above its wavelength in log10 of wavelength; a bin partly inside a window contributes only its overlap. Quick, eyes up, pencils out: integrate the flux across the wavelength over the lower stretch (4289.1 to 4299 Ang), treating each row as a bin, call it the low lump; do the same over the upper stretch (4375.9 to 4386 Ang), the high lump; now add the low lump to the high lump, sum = 361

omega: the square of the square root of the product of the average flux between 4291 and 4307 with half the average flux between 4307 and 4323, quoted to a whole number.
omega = 167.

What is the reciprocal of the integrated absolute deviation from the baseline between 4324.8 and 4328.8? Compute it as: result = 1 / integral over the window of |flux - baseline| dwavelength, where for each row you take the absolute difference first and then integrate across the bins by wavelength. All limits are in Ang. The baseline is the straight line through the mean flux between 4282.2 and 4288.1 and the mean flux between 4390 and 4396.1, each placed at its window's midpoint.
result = 0.12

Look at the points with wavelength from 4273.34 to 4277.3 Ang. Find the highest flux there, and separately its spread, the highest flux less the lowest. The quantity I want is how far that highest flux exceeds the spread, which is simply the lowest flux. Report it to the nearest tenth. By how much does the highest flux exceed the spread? 17.1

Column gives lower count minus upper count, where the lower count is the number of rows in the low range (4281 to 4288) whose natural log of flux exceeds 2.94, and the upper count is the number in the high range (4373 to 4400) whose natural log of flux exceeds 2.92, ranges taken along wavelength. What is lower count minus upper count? -11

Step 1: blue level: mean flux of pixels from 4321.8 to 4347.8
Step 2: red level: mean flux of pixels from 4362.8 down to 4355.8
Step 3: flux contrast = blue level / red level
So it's 0.94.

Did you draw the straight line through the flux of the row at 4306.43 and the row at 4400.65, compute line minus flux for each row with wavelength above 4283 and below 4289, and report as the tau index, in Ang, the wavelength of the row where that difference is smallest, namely 4288.61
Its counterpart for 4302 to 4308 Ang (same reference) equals 4305.43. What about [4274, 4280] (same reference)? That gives 4276.78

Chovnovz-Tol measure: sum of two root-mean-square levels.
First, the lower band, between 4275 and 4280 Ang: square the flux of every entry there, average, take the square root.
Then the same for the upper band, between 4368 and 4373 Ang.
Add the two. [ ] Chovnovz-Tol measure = 38.5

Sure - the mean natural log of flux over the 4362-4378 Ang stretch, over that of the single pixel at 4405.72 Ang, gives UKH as 1.08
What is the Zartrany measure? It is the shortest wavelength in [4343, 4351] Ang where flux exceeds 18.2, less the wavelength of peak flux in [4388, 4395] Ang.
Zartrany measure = -45.2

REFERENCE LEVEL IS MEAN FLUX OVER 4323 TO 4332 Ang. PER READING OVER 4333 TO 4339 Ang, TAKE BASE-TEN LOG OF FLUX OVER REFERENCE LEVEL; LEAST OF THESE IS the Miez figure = -0.01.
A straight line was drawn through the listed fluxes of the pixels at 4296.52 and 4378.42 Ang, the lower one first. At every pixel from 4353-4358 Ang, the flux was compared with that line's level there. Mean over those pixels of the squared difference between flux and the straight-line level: 11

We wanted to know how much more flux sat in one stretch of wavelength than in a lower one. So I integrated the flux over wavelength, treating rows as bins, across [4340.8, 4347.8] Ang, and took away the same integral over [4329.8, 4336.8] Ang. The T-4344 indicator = 17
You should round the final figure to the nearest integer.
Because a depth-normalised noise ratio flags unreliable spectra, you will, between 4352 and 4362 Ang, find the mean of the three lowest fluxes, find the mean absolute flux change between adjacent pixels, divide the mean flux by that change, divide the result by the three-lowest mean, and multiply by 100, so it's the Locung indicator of 78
